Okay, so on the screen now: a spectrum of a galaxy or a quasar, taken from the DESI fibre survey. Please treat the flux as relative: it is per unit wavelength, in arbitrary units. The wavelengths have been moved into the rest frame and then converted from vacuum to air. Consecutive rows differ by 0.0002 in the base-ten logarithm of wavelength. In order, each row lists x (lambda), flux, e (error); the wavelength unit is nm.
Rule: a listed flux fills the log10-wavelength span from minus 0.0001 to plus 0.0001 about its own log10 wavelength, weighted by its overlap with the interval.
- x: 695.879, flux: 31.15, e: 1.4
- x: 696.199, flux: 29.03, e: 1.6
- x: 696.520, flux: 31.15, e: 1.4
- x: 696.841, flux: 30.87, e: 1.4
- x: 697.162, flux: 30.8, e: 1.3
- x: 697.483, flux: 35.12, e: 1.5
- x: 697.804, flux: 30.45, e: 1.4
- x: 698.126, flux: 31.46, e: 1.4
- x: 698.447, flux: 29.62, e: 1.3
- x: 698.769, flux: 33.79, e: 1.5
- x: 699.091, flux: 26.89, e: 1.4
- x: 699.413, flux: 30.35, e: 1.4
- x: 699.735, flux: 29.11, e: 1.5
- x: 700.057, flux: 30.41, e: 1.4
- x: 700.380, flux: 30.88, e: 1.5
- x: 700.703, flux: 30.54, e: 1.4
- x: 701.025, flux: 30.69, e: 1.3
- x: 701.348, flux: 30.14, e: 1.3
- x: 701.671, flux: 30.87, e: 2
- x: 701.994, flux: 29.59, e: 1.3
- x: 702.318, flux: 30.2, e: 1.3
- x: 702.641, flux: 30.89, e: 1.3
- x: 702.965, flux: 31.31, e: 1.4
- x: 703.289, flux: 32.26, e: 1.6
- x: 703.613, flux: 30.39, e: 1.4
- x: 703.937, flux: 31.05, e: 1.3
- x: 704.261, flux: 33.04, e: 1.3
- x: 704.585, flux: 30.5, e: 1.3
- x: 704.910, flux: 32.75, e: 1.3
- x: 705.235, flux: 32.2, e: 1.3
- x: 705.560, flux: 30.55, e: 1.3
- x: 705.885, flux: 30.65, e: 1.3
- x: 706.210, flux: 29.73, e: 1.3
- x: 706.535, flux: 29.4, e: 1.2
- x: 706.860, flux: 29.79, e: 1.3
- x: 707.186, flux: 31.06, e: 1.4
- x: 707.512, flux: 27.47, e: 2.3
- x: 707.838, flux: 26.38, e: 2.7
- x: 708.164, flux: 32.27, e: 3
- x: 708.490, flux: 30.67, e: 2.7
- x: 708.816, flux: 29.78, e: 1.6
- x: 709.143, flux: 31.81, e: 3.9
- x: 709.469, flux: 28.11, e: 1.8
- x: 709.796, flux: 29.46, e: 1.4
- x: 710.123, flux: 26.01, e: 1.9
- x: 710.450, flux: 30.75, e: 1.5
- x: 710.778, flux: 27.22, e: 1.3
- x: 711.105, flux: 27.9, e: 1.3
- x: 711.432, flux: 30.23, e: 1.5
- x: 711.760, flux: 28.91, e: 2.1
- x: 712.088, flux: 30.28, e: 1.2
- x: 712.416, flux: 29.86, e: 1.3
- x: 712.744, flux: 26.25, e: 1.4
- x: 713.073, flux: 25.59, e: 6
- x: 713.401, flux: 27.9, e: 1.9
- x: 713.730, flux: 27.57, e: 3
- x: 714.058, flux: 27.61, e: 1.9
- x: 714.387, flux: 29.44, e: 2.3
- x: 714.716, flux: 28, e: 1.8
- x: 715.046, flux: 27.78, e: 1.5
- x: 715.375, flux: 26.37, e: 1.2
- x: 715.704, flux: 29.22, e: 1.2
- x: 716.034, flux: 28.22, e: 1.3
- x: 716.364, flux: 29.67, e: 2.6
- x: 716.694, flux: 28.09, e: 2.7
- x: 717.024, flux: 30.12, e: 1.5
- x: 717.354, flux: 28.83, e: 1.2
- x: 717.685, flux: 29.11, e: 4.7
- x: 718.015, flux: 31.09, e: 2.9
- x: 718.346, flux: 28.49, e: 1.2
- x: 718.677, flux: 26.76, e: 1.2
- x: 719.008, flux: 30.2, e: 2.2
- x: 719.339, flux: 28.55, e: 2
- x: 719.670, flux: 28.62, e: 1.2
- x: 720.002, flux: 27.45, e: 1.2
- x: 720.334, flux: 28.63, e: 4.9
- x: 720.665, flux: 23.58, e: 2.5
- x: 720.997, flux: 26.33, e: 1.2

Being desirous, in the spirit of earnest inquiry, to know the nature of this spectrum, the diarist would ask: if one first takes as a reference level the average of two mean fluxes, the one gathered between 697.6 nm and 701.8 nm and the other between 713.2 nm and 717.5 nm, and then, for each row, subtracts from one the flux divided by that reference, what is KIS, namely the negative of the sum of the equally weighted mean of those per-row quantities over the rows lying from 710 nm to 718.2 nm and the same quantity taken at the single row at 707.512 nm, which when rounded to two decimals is -0.10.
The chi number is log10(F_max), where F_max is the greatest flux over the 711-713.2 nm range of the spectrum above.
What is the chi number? 1.48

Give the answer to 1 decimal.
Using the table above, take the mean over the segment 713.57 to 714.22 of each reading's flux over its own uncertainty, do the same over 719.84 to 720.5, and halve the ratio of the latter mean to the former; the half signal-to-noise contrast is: 0.6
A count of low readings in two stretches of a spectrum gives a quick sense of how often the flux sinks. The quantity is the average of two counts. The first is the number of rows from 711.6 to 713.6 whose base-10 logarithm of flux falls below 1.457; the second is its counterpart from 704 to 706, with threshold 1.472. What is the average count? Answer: 1.5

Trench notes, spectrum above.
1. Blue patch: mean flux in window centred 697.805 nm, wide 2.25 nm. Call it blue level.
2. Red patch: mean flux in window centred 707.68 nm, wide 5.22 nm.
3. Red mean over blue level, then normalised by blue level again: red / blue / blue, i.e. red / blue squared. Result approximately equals 0.030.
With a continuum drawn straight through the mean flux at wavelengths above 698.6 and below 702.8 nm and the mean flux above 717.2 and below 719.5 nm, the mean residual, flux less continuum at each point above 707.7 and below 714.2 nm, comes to -0.8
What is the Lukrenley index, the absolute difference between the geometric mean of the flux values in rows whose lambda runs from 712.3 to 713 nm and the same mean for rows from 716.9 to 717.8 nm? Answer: 1.4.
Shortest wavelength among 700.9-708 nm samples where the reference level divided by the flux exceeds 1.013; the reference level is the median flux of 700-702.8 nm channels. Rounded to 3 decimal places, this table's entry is 701.348 nm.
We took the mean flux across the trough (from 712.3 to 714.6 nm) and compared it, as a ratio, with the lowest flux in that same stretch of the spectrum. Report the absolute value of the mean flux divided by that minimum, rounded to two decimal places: 1.08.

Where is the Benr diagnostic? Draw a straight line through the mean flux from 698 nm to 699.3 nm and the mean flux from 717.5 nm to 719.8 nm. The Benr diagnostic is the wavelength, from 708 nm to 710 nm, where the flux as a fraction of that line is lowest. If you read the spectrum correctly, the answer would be 709.469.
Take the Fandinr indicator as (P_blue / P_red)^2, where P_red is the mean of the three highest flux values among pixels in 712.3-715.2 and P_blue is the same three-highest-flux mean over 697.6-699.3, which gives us 1.20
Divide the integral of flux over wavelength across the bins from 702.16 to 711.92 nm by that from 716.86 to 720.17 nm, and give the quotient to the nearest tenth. 3.1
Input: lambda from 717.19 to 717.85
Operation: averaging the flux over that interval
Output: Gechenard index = 29.0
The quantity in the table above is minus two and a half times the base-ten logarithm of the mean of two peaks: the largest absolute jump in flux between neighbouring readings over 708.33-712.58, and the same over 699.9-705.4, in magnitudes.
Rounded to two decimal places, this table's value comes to -1.40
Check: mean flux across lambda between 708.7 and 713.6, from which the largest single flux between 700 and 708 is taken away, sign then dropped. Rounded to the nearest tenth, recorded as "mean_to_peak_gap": 4.4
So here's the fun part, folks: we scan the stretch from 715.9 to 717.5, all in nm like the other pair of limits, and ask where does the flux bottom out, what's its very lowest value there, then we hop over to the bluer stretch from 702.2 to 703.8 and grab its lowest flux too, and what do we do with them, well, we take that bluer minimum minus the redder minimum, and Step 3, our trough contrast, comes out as 2.1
